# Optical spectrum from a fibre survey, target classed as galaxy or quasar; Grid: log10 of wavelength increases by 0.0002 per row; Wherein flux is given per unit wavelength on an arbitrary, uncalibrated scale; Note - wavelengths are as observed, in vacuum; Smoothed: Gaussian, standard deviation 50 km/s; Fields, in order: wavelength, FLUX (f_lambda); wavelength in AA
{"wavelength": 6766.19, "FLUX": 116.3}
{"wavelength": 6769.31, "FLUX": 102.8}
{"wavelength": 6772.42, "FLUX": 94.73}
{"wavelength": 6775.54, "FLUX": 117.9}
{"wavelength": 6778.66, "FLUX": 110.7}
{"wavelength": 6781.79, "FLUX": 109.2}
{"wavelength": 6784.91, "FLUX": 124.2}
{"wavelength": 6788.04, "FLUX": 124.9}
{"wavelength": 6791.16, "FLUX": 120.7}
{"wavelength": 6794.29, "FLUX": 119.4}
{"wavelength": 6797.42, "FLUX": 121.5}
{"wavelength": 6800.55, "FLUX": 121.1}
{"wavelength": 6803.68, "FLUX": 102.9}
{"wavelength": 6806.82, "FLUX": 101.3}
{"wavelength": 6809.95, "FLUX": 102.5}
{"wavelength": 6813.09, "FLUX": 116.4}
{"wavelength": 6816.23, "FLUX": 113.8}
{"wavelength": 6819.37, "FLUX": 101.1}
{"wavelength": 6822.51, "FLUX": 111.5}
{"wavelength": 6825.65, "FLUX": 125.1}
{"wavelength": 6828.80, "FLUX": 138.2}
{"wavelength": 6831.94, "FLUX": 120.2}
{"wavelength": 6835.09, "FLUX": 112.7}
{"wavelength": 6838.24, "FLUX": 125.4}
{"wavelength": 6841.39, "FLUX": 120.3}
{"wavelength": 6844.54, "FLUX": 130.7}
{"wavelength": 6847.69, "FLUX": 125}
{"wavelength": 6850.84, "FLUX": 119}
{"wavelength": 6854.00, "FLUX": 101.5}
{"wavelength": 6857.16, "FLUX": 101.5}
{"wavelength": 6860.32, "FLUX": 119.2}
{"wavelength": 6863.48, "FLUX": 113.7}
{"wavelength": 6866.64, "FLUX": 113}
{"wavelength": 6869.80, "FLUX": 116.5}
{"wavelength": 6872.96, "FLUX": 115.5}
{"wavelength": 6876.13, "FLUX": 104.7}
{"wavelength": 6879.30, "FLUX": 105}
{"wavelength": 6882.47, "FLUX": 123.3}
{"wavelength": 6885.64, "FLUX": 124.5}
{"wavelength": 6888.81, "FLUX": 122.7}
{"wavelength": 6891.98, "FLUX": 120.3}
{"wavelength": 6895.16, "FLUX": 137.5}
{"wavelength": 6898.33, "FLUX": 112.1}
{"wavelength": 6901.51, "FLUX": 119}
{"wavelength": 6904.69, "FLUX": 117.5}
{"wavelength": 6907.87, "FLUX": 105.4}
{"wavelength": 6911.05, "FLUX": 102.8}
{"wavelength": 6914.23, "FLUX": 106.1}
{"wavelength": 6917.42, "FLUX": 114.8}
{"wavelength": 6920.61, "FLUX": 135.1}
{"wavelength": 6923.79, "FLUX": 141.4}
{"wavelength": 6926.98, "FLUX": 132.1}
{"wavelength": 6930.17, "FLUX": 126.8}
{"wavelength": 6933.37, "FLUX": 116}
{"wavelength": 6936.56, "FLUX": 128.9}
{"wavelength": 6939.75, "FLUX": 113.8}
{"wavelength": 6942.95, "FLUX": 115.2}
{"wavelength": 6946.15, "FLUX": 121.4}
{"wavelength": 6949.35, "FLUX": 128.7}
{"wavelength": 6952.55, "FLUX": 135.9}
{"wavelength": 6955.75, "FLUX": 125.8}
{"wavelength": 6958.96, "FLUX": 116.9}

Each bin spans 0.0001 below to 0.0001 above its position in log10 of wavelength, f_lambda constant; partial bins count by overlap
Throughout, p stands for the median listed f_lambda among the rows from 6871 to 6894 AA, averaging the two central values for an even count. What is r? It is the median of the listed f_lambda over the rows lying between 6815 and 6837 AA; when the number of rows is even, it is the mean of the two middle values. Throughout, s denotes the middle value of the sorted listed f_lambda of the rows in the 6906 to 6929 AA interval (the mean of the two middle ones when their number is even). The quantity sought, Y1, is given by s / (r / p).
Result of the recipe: 121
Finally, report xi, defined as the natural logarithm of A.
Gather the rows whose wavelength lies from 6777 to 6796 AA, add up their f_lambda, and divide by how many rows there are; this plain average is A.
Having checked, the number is 4.77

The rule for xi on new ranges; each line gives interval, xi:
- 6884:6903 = 4.81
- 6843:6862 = 4.75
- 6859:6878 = 4.73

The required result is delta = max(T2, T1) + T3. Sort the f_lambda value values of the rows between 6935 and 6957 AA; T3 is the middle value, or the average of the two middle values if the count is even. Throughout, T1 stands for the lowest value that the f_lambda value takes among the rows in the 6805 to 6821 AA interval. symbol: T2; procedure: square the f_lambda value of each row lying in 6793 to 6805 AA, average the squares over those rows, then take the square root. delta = 242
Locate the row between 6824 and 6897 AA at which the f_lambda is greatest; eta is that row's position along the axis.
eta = 6828.80 AA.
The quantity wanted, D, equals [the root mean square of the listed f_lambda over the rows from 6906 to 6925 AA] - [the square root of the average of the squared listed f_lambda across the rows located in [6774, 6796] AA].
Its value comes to 0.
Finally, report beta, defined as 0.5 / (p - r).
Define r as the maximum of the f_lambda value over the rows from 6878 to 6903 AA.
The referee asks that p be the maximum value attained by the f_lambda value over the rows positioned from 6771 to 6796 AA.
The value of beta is -0.04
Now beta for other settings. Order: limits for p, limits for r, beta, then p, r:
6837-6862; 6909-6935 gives -0.05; 130.7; 141.4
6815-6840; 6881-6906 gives 0.71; 138.2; 137.5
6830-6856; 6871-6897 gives -0.07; 130.7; 137.5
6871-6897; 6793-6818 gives 0.03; 137.5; 121.5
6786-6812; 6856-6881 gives 0.09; 124.9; 119.2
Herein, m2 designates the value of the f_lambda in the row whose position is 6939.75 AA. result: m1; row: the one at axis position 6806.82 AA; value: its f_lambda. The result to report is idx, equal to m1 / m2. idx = 0.89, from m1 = 101.3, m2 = 113.8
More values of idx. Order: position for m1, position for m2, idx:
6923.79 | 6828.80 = 1.02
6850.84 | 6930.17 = 0.94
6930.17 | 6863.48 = 1.12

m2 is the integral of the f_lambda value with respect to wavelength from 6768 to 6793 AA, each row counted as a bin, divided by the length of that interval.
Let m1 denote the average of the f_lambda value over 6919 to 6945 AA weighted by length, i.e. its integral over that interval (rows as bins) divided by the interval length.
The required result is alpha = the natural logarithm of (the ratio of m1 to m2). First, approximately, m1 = 126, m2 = 113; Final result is 0.11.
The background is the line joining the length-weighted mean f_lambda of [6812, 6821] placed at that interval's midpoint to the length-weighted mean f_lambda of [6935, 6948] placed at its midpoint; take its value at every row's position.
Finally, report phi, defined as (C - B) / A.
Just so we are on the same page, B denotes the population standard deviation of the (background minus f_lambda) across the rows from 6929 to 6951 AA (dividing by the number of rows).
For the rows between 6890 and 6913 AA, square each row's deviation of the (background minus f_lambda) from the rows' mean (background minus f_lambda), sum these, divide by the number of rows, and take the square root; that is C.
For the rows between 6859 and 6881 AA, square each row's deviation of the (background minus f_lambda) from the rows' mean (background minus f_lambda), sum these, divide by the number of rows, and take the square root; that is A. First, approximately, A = 5.6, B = 6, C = 11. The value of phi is 0.87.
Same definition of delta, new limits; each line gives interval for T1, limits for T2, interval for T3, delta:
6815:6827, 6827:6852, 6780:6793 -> 247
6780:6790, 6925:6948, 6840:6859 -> 242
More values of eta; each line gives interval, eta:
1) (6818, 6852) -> 6828.80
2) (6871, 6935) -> 6923.79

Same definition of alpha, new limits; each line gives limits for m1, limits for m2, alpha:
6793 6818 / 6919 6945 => -0.12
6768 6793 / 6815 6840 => -0.05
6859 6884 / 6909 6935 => -0.07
